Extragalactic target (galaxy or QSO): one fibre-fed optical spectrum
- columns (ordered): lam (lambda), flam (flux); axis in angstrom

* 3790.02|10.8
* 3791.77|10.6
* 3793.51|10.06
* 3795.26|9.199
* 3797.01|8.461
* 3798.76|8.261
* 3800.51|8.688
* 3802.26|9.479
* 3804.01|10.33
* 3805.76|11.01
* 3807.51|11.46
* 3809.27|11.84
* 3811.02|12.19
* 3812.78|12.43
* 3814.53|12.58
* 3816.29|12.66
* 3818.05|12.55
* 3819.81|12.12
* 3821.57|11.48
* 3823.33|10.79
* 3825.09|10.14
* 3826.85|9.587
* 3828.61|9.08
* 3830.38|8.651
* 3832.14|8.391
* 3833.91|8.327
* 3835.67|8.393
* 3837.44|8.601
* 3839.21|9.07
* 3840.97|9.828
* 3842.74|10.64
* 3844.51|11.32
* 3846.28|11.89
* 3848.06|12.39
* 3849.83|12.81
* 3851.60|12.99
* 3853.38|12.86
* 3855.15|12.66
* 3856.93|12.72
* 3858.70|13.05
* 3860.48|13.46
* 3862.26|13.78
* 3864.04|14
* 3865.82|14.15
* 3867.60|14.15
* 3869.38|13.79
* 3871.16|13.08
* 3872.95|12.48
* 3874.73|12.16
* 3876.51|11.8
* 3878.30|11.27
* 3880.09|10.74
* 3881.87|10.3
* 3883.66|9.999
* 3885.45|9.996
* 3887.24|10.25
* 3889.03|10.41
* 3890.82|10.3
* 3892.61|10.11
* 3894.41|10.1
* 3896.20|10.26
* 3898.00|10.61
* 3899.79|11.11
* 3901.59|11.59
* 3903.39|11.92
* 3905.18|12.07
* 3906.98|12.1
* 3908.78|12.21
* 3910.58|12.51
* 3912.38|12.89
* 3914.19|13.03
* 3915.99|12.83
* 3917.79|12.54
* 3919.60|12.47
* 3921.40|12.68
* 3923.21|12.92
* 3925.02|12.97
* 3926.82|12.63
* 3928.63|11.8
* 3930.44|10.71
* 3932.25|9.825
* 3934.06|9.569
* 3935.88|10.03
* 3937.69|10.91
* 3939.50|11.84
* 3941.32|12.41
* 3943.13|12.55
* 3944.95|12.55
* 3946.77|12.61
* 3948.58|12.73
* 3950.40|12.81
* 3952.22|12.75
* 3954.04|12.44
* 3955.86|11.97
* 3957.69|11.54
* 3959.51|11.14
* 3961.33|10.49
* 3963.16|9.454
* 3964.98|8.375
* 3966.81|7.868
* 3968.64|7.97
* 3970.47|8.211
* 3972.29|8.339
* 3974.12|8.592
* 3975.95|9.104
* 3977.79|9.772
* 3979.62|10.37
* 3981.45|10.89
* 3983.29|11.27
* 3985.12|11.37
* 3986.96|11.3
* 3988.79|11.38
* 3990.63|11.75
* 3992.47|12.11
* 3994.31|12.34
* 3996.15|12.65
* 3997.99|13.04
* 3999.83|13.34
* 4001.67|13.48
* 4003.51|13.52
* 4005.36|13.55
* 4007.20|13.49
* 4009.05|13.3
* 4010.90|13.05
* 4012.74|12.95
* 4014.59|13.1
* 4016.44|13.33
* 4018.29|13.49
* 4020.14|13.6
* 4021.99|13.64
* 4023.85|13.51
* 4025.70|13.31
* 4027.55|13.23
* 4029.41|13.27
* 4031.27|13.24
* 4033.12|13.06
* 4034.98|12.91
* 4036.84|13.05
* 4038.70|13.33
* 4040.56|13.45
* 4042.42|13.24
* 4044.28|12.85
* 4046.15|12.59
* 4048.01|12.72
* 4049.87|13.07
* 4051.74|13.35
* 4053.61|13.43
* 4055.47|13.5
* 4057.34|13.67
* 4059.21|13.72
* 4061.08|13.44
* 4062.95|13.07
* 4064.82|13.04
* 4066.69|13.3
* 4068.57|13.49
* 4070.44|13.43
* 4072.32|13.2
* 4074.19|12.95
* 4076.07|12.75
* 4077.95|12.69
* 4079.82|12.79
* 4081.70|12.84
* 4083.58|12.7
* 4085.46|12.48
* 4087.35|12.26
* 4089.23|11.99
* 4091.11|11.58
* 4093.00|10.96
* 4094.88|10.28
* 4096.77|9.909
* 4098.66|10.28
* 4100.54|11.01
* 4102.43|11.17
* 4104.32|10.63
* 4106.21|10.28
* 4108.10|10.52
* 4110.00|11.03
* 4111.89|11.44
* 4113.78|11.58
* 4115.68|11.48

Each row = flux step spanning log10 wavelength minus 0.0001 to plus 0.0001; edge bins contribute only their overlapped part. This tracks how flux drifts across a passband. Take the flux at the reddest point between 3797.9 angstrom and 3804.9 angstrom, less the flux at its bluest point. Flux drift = 2.1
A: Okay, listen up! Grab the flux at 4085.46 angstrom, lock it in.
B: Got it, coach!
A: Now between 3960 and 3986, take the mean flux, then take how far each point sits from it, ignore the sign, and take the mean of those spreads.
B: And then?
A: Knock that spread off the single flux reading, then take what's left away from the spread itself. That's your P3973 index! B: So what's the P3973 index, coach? -10.3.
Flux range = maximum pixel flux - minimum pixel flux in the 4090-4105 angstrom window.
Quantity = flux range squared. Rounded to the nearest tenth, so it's 2.8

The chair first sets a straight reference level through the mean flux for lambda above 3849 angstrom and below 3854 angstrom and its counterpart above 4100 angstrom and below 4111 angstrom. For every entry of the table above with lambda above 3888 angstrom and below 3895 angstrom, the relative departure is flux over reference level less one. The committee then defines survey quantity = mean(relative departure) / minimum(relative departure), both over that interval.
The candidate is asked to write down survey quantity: 0.95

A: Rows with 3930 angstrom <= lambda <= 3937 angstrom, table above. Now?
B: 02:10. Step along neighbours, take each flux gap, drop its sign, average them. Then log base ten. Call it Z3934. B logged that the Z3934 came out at -0.27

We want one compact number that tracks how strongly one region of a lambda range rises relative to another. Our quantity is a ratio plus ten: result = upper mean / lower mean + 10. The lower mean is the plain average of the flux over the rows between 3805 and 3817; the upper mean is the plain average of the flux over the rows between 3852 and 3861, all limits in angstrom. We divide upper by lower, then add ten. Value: 11.1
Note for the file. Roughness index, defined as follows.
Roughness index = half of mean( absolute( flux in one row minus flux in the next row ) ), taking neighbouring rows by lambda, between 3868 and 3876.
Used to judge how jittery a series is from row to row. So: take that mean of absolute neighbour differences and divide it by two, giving 0.272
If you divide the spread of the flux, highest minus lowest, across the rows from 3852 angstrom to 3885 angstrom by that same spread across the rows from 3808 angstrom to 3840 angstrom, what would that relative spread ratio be 1.0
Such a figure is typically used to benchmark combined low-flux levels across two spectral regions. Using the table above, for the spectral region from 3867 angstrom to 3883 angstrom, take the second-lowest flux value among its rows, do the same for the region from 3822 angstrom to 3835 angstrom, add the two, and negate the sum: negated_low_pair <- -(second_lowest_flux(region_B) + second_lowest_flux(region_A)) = -19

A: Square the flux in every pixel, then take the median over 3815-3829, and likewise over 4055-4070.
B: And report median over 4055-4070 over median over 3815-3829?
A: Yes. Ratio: 1.46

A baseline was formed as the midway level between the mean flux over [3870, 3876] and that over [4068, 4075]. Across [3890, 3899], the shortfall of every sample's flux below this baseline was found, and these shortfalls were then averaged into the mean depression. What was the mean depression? 2.6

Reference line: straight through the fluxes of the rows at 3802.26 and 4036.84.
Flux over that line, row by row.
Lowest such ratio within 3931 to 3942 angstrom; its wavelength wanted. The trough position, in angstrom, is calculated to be 3934.06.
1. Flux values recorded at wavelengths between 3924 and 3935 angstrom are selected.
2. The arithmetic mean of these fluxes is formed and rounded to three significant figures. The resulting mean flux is 11.3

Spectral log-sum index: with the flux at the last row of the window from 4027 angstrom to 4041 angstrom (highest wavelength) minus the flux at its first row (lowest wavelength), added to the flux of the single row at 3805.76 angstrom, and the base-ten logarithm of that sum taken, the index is 1.05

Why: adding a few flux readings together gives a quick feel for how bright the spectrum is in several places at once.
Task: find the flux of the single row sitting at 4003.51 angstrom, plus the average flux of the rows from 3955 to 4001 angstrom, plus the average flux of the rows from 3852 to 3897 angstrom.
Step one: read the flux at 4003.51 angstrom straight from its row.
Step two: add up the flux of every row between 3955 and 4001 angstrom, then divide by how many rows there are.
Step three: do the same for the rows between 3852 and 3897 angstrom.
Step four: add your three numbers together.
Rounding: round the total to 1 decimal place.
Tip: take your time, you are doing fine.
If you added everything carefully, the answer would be 36.0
